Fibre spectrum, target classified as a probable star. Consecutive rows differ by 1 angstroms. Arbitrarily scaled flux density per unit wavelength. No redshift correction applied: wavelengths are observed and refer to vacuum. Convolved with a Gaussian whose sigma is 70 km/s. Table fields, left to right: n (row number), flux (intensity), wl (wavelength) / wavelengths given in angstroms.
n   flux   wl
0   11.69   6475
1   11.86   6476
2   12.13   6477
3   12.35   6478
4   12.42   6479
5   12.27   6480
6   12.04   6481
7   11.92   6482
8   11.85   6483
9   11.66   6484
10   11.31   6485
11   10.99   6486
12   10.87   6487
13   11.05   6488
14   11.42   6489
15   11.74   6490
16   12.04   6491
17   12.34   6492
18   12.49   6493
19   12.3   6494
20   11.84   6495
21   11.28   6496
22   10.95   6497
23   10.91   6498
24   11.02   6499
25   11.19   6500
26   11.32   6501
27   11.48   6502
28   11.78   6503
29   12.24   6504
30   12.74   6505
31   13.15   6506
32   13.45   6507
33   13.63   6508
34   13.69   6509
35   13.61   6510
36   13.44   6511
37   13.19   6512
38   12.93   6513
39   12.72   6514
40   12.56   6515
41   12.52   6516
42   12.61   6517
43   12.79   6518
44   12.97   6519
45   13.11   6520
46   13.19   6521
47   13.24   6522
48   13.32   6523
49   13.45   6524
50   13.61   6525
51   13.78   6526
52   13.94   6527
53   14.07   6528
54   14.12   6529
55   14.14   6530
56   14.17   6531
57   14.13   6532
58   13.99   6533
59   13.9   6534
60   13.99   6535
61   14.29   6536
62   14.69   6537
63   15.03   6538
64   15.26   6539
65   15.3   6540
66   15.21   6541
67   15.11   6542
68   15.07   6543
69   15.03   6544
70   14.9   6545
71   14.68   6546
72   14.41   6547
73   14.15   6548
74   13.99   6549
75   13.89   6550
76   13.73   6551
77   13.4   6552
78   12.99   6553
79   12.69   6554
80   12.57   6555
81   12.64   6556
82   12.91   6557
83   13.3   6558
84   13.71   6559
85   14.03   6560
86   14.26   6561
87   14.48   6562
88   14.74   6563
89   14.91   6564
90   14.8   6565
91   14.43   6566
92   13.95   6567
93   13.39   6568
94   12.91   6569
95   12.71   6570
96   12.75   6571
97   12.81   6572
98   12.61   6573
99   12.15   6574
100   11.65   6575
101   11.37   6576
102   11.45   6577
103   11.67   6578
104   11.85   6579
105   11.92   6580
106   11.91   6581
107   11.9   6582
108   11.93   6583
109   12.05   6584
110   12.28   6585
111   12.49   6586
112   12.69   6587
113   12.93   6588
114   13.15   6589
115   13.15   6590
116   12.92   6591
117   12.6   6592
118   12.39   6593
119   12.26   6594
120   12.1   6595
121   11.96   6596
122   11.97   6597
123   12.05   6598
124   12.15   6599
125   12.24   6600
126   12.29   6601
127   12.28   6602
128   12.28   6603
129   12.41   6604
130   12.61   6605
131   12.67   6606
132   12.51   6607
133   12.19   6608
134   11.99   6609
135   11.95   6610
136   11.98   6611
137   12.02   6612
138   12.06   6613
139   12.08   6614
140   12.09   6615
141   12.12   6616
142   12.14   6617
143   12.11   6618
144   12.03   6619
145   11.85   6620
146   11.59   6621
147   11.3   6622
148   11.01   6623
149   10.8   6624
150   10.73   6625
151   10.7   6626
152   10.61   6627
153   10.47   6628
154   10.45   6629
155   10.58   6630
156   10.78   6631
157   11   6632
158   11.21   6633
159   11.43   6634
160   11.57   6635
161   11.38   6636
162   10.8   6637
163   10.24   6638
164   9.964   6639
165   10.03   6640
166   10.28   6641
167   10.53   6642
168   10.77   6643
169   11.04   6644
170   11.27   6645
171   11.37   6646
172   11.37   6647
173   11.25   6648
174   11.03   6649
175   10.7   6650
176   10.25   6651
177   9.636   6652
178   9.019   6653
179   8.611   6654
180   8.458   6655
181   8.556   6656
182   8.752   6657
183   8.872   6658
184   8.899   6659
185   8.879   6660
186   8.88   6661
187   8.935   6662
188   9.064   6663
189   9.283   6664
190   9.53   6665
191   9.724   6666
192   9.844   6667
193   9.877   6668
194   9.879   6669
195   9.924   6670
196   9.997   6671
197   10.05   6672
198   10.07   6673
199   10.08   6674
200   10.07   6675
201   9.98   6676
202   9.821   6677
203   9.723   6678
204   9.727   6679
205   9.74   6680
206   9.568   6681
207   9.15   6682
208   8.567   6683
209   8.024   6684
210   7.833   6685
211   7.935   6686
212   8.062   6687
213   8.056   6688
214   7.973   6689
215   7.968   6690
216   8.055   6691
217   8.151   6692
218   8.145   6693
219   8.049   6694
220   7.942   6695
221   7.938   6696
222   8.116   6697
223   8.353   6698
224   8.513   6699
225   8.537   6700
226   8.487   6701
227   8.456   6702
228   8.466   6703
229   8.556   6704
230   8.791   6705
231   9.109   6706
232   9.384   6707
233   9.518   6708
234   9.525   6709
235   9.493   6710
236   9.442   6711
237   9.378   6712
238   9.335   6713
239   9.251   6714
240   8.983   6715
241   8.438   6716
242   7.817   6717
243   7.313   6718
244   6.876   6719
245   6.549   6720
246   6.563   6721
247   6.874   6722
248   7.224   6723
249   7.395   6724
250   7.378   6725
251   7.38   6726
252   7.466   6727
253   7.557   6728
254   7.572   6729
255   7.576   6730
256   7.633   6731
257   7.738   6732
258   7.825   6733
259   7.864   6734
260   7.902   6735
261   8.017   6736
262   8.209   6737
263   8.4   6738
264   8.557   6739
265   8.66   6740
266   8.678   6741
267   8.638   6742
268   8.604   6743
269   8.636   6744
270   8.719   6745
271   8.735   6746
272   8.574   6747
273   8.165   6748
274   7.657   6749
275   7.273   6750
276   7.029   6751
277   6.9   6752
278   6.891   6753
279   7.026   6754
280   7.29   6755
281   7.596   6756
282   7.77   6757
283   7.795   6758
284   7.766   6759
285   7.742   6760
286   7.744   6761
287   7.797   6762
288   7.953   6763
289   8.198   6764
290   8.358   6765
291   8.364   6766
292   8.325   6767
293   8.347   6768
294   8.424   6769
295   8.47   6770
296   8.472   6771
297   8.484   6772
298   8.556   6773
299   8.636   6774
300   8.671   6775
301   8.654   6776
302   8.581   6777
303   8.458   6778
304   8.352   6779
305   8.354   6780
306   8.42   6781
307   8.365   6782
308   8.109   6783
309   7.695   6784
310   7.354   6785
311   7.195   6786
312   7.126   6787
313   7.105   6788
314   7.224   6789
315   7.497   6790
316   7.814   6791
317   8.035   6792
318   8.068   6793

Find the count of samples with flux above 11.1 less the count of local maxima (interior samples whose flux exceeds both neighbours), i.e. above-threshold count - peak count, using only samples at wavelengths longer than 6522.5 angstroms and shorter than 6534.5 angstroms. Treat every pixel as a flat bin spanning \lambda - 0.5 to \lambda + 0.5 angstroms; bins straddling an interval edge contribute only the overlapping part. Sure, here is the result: 11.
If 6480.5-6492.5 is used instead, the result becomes 9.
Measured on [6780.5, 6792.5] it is 0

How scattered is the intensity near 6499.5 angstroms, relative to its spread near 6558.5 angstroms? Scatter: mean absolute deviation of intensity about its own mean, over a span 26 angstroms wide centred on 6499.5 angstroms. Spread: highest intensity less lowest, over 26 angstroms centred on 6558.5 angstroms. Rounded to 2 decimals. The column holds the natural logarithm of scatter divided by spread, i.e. -1.03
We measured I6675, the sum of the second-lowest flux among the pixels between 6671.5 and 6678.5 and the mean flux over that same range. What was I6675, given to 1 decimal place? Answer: 19.8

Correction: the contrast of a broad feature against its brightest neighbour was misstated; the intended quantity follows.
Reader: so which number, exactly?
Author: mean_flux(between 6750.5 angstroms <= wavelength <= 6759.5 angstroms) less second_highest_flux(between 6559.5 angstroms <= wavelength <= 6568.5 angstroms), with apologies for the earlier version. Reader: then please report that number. -7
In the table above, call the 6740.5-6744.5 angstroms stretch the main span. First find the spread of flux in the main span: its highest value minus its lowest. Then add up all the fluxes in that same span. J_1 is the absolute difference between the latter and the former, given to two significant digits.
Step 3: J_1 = 34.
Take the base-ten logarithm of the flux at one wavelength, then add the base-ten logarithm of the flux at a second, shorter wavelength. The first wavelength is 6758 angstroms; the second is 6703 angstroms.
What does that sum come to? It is 1.82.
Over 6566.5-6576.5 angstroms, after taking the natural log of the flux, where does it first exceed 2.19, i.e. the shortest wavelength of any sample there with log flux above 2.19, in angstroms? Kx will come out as 6567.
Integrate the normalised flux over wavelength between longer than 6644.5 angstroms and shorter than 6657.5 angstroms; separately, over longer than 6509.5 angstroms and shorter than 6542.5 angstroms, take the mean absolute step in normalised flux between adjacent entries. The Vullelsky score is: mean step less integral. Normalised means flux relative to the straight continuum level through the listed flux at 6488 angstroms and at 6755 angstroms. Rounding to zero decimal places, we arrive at -15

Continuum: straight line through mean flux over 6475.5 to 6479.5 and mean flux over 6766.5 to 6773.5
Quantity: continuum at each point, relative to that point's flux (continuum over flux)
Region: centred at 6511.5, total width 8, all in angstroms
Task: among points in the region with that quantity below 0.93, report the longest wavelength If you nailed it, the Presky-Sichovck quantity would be 6514 angstroms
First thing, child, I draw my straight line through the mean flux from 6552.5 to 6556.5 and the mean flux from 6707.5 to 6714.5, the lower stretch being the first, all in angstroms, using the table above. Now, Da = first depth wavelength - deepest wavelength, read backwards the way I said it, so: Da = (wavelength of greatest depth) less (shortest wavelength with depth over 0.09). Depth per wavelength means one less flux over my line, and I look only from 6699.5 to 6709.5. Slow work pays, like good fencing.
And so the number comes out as 2 angstroms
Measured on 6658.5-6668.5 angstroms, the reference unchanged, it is 1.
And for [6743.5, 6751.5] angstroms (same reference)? 2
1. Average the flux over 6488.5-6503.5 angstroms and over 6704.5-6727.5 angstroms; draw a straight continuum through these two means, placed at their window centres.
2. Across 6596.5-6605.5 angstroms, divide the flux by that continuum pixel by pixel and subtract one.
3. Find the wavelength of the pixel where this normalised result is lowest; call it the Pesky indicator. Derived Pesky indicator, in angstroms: 6597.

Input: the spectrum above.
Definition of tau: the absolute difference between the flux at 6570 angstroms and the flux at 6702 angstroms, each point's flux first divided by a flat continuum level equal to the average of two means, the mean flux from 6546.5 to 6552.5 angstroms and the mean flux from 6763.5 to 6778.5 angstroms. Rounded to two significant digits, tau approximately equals 0.38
